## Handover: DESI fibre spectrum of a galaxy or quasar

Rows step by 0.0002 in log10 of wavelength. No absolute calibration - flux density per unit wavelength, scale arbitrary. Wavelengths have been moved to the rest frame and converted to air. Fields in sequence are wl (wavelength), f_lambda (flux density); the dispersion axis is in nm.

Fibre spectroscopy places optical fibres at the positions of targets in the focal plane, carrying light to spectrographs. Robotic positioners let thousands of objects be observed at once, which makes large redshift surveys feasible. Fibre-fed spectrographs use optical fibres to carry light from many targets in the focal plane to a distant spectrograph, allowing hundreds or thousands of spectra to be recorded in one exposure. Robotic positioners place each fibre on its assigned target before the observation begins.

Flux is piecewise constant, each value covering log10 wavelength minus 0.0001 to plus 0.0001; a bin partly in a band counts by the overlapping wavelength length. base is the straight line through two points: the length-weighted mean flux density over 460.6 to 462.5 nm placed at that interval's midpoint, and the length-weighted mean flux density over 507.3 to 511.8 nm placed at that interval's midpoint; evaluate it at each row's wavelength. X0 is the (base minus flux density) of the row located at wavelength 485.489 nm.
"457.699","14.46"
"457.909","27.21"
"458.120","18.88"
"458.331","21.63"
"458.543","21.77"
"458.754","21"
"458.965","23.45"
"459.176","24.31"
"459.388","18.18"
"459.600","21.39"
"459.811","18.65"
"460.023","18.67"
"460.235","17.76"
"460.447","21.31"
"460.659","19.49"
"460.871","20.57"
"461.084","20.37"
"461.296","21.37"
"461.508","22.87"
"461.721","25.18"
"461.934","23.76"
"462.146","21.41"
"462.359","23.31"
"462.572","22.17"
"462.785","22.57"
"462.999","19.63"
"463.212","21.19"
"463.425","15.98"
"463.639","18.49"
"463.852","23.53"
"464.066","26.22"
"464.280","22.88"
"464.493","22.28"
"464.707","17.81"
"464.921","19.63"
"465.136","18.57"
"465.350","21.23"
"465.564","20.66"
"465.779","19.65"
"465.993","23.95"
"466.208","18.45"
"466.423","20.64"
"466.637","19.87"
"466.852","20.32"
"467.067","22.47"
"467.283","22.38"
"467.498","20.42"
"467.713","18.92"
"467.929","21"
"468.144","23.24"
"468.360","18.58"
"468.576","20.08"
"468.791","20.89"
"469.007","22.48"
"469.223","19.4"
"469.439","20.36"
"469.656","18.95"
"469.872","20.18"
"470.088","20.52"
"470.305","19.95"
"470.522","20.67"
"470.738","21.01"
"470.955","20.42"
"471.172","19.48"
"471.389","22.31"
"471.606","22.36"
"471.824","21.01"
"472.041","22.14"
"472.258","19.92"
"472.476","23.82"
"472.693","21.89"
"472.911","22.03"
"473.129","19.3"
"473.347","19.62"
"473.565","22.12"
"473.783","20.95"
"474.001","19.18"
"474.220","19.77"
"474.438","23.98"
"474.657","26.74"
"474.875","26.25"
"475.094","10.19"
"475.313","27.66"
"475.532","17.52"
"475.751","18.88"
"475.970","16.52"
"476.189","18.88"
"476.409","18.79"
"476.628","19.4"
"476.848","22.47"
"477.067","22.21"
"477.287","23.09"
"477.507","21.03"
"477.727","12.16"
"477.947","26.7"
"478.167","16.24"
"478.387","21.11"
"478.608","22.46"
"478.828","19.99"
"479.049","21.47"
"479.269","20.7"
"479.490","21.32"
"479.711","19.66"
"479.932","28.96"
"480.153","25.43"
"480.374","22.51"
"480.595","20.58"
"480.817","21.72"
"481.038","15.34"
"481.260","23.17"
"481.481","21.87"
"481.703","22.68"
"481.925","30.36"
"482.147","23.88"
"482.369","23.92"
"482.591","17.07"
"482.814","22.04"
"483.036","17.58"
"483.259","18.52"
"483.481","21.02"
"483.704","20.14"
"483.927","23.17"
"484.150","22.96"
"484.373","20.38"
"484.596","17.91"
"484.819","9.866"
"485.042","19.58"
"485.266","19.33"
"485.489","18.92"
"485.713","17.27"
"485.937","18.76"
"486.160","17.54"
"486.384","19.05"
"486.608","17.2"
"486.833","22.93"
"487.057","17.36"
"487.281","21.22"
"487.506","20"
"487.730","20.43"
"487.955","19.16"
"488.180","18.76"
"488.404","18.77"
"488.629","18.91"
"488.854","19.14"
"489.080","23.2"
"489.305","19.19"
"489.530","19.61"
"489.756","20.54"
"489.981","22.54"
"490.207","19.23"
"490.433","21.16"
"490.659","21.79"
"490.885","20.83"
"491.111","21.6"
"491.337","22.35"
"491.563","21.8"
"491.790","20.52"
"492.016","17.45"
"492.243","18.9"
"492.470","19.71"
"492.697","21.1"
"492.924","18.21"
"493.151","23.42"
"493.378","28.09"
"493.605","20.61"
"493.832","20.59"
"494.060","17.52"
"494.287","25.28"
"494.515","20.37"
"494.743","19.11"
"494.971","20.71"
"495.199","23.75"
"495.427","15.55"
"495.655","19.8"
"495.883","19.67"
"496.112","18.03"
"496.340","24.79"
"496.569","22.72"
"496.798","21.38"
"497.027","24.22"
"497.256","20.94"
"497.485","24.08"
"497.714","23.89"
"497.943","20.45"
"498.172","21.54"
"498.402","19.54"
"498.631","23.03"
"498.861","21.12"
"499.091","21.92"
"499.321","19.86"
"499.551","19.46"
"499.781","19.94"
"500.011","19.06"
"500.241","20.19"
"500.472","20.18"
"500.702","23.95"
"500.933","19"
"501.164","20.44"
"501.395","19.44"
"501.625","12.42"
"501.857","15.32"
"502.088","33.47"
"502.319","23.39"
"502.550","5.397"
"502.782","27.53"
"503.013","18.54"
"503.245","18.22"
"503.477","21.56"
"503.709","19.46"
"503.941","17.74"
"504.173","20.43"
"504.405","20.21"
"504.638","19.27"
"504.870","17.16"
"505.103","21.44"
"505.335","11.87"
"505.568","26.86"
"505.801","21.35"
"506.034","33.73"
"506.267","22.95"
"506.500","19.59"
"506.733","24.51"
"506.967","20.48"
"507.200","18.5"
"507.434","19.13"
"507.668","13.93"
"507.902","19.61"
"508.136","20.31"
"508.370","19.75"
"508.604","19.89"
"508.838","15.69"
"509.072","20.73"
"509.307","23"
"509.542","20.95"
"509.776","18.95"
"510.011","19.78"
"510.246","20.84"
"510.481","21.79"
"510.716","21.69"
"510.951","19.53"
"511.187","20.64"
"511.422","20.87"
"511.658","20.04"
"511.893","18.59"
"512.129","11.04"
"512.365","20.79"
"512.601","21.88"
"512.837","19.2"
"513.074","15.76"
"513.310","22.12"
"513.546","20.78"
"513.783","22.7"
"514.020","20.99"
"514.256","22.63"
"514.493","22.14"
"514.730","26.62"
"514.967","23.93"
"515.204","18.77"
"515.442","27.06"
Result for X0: 2.06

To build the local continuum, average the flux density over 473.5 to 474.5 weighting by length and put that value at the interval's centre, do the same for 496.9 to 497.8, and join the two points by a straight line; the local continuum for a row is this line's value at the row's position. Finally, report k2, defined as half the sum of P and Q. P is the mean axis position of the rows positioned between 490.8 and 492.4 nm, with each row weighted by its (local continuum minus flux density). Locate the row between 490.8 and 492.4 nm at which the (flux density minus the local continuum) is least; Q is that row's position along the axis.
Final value 491.91 nm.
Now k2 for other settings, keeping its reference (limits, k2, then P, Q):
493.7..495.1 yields 494.23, 494.40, 494.060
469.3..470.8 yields 469.71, 469.76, 469.656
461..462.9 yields 461.54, 462.00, 461.084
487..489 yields 487.53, 488.00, 487.057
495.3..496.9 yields 495.61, 495.79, 495.427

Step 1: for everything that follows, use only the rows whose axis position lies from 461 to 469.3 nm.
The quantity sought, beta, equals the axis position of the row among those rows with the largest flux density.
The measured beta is 464.066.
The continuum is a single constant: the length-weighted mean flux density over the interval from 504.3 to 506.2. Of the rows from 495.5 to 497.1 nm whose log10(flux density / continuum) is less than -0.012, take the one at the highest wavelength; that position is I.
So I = 496.112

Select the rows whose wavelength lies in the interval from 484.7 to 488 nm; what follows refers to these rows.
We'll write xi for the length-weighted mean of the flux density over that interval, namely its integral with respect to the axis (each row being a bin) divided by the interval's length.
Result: 18.6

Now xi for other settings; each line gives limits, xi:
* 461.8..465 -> 21.4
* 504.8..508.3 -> 20.8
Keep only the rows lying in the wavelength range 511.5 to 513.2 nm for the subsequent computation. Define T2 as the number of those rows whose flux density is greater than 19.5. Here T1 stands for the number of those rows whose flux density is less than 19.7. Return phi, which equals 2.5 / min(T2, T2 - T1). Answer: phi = -2.5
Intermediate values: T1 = 4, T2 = 3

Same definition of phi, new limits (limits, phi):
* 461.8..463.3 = 0.4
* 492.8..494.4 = 0.8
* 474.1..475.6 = 0.8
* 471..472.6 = 0.5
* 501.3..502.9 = -2.5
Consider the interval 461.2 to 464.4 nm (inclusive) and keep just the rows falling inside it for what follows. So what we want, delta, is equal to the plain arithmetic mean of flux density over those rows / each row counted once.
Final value 22.0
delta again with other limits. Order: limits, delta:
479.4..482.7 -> 22.6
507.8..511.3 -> 20.2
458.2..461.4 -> 20.7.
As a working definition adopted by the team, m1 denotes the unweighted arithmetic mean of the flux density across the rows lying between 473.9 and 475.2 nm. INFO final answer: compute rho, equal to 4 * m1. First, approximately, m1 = 21.0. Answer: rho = 84.1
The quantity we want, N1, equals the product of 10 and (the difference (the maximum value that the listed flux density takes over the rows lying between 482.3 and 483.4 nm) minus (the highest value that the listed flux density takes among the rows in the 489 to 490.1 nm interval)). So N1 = 7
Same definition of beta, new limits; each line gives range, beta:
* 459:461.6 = 459.176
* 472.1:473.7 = 472.476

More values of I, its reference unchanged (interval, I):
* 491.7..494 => 493.832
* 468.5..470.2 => 470.088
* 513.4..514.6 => 513.546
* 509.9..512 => 511.893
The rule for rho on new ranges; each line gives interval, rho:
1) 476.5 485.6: 83.8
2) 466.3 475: 84.6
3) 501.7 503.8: 81.3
